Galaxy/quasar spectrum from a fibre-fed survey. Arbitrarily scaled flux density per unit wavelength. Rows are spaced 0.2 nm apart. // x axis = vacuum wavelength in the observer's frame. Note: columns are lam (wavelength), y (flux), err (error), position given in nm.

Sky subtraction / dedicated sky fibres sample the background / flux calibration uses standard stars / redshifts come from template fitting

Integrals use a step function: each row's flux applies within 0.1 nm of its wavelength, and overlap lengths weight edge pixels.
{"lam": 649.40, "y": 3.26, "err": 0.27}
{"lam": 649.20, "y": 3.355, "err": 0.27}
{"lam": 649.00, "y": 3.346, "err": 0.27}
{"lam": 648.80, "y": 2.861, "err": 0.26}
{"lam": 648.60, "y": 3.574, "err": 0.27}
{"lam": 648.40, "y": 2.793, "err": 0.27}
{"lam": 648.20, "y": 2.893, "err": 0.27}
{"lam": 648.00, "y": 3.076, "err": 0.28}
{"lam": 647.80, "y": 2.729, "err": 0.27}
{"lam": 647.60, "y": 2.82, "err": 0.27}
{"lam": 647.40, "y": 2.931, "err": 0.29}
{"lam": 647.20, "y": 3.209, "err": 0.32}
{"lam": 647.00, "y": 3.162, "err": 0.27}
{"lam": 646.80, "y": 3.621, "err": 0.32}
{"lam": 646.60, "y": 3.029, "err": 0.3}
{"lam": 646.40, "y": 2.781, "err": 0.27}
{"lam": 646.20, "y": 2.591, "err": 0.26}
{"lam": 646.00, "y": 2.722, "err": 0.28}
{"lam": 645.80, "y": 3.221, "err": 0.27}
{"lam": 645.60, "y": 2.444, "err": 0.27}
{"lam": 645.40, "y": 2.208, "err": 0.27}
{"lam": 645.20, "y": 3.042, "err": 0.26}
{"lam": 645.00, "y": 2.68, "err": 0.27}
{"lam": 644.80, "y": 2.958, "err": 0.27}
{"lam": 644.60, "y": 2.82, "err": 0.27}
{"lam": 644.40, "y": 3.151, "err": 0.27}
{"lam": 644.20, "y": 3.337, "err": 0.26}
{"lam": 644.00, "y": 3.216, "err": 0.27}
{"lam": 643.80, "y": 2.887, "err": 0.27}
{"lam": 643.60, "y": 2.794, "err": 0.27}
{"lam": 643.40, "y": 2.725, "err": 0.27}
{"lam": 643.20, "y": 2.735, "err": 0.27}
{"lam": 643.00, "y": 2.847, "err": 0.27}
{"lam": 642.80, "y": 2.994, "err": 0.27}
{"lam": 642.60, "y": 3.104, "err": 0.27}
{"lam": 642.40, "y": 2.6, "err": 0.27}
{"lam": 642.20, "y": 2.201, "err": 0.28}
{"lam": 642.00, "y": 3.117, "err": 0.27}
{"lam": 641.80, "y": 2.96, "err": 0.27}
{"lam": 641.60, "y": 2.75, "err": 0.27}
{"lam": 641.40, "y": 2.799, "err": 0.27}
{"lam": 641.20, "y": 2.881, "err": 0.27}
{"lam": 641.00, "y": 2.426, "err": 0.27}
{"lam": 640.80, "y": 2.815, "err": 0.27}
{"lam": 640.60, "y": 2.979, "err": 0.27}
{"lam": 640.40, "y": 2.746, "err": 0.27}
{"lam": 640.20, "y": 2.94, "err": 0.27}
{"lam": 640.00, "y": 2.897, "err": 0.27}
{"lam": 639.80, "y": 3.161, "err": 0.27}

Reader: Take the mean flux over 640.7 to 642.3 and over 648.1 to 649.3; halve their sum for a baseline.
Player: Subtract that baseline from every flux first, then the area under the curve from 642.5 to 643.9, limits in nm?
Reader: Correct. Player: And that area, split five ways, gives -0.02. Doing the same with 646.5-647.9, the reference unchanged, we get 0.04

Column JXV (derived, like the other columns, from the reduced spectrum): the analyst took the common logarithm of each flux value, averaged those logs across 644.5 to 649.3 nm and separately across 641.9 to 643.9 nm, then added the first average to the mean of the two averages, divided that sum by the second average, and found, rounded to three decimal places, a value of 2.075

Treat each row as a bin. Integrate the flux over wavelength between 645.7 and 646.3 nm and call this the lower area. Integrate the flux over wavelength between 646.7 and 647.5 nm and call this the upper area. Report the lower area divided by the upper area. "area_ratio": 0.66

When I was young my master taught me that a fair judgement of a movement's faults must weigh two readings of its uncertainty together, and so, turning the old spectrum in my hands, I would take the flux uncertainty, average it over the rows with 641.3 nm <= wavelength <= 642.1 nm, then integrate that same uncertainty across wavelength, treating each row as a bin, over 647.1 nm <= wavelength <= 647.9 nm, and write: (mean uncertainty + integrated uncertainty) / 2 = 0.2500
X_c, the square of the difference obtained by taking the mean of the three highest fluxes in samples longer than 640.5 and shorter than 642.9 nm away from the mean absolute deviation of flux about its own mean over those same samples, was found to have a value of 8.2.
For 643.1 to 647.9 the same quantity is 9.9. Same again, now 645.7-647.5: 9.7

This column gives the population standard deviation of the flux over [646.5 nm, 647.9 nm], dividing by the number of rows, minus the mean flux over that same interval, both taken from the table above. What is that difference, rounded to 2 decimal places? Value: -2.80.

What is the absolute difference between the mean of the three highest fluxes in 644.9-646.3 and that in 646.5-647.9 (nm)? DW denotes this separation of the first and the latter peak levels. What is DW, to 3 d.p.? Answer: 0.336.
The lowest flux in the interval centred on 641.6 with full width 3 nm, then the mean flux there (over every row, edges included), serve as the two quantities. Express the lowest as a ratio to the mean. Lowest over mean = 0.78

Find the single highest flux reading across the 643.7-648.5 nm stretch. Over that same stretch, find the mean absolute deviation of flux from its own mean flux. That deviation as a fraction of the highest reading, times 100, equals 6.4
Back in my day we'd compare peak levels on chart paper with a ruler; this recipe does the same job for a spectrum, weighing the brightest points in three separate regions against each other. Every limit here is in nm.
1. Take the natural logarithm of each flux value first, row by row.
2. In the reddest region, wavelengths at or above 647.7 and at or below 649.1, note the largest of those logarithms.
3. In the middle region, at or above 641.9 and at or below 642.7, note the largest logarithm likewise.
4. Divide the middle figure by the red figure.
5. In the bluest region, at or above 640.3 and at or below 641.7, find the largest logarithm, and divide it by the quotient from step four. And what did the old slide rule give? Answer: 1.22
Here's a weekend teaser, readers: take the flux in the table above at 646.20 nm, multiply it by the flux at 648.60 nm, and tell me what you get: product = 9.3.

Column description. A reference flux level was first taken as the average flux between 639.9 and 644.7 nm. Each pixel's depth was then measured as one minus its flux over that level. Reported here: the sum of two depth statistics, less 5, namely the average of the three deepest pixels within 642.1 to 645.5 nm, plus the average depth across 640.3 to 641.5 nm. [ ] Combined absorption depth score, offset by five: -4.78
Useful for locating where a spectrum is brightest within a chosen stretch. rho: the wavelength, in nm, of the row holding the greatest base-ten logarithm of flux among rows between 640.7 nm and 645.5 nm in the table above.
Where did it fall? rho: 644.20 nm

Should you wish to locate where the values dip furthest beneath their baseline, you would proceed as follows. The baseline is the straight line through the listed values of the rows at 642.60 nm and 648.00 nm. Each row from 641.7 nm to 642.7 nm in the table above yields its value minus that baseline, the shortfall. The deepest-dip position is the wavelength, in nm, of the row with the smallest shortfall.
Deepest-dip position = 642.20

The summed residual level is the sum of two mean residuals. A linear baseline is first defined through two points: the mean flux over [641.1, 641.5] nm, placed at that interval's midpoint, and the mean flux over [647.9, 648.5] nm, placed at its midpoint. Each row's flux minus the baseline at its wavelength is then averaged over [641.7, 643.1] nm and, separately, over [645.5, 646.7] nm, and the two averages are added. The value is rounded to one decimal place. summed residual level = -0.1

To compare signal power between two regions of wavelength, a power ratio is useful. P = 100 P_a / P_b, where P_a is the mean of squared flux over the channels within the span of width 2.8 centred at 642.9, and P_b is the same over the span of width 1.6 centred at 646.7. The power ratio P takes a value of 91.4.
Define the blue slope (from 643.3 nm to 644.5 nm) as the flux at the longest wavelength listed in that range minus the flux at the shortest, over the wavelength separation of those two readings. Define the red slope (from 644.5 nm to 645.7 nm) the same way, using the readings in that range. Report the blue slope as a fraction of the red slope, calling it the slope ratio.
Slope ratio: -1.1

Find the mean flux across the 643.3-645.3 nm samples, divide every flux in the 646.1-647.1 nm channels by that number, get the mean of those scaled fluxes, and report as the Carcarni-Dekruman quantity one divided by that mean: 0.98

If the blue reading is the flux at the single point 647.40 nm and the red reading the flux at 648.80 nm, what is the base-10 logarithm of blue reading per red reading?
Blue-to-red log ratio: 0.01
